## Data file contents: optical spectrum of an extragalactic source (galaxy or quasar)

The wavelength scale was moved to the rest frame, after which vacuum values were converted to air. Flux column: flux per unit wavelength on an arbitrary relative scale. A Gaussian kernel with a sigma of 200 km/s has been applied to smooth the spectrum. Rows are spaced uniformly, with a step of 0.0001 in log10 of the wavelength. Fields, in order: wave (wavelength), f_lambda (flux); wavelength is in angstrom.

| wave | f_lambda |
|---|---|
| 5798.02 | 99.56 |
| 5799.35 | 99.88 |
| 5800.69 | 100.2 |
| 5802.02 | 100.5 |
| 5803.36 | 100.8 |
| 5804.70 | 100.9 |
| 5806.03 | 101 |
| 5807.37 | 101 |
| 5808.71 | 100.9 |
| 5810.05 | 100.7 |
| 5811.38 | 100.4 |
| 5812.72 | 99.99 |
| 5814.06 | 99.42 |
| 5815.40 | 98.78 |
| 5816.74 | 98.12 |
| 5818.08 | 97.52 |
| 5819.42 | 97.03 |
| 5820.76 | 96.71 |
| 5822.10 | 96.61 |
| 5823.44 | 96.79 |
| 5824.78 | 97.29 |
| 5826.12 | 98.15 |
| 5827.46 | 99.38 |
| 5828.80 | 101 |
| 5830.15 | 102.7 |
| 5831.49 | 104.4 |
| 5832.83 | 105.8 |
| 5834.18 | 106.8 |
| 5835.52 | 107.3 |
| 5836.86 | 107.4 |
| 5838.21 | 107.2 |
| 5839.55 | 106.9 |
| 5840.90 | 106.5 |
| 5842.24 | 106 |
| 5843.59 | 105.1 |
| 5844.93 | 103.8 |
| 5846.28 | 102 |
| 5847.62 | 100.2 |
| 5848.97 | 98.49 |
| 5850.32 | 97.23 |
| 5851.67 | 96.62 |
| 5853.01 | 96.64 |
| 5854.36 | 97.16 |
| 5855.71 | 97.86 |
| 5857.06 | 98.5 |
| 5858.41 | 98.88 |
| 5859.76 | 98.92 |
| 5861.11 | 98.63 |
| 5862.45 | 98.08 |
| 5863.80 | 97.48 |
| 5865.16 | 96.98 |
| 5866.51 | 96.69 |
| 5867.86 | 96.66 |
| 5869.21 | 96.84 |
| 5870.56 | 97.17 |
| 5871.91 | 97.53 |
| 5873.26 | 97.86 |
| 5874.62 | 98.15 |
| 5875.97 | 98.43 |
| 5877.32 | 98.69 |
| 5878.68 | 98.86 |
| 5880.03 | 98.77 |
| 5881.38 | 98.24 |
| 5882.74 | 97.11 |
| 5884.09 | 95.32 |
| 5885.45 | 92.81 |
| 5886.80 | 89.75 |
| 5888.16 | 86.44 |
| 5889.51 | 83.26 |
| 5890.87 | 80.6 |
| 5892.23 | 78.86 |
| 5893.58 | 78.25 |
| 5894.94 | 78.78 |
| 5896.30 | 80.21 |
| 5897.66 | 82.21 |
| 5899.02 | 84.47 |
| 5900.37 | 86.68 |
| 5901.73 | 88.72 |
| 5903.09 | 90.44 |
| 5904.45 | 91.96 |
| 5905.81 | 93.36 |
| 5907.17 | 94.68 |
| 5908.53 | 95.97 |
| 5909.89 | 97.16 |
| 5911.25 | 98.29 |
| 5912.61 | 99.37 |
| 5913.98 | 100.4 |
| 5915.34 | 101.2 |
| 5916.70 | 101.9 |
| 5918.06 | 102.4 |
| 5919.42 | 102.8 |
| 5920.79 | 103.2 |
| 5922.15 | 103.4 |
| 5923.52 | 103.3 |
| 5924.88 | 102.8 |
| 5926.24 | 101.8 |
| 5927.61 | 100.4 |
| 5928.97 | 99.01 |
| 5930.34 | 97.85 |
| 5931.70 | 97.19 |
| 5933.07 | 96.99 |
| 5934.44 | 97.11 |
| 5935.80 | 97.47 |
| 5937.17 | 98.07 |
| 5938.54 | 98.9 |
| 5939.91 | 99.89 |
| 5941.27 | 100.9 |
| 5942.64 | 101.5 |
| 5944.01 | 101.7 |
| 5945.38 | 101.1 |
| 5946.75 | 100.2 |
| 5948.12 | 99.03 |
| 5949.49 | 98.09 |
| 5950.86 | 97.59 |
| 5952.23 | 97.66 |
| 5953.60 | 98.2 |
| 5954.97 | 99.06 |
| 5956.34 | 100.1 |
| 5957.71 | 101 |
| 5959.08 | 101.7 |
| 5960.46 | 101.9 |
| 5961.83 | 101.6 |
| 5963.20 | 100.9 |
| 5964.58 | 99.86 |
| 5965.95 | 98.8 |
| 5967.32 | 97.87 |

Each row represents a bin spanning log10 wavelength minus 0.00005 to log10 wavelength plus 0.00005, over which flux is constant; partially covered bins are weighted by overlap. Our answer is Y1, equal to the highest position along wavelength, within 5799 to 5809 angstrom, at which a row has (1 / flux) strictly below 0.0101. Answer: 5808.71 angstrom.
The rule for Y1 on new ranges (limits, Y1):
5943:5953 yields 5948.12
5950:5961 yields 5960.46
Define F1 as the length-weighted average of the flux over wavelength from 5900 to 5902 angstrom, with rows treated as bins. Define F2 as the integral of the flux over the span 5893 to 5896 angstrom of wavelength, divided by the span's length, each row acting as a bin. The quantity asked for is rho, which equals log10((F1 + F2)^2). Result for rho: 4.441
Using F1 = 88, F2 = 79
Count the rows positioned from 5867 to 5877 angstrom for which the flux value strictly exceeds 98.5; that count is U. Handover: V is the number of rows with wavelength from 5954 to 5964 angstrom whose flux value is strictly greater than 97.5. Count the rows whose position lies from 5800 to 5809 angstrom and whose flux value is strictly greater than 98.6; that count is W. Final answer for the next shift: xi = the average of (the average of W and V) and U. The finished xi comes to 3.5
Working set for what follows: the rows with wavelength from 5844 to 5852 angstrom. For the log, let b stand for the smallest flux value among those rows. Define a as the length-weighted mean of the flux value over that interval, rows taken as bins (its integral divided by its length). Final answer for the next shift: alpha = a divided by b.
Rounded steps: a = 100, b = 96.62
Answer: 1.04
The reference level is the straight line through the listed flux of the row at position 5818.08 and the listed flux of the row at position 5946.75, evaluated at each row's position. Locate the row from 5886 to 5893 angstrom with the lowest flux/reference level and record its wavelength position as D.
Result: 5892.23 angstrom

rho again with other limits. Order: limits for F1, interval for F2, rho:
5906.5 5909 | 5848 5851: 4.571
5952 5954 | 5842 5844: 4.616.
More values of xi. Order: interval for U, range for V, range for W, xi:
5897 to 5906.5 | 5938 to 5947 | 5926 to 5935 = 2.5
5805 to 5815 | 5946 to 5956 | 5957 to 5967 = 7.0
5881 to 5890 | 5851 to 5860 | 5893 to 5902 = 1.0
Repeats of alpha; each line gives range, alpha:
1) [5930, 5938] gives 1.00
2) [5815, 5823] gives 1.01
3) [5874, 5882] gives 1.00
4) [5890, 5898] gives 1.02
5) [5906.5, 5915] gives 1.03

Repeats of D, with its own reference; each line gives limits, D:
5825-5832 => 5826.12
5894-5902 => 5894.94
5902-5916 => 5903.09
